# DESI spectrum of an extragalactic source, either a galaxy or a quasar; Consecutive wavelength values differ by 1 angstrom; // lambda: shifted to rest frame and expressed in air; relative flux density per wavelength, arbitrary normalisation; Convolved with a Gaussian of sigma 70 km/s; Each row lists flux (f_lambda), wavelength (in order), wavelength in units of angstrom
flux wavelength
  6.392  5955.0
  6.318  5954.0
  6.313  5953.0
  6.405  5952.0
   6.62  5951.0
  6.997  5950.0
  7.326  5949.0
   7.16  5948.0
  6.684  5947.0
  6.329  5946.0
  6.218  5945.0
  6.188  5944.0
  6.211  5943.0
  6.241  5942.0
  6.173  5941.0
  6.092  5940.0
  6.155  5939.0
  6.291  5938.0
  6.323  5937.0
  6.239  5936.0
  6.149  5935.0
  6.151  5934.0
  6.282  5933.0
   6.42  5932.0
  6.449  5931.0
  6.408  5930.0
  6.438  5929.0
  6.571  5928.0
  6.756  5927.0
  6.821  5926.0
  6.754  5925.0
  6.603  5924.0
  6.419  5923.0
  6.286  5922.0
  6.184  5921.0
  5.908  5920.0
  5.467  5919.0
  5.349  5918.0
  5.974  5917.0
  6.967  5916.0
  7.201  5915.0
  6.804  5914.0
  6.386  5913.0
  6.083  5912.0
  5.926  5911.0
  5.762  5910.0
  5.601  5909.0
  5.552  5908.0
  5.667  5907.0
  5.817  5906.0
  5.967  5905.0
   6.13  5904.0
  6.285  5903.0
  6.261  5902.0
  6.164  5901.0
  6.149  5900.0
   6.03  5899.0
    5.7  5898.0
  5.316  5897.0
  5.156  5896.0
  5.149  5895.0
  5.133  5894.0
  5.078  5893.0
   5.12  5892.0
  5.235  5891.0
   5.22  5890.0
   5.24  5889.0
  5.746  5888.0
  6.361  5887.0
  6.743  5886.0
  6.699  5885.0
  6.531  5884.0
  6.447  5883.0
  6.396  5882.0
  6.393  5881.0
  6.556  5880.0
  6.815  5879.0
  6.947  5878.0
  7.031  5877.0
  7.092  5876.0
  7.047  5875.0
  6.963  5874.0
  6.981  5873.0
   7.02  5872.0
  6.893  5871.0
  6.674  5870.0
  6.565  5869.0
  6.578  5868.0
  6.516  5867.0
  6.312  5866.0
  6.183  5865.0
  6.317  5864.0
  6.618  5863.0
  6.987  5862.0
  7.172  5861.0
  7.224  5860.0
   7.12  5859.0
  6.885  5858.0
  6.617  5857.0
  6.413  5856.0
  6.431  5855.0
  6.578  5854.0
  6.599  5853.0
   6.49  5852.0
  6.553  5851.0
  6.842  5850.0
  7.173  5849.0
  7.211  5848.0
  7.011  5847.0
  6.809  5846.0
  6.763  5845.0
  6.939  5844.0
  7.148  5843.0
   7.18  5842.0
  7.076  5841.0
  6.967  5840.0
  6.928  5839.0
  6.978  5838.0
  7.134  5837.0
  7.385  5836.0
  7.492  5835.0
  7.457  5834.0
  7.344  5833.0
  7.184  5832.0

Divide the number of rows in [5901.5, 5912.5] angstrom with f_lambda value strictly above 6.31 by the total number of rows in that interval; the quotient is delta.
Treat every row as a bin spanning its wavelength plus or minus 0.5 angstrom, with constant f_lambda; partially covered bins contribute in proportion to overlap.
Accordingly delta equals 0.0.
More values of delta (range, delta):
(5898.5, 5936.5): 0.4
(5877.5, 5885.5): 1.0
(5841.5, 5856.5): 1.0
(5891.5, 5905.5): 0.0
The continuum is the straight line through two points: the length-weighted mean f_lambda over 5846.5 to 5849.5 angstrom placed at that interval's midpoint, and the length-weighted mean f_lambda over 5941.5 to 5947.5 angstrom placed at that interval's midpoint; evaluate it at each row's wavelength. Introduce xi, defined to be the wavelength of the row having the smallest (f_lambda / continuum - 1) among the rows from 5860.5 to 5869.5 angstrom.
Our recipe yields 5865.0 angstrom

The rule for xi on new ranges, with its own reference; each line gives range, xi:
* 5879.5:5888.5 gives 5888.0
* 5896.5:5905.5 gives 5897.0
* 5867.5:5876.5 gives 5869.0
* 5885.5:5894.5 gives 5893.0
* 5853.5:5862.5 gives 5856.0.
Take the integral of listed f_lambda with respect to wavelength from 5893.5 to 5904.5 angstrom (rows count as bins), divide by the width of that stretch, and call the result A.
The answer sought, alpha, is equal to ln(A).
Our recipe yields 1.75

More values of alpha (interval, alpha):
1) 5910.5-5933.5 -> 1.85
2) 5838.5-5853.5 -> 1.93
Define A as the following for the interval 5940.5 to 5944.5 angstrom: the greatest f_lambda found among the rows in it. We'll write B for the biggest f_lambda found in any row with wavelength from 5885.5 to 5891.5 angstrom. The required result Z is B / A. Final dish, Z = 1.08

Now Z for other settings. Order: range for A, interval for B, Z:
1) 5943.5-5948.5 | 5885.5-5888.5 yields 0.94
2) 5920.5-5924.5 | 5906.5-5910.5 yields 0.87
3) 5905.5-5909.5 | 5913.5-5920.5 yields 1.24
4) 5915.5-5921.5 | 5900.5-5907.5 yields 0.90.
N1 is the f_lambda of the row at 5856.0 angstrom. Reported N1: 6.413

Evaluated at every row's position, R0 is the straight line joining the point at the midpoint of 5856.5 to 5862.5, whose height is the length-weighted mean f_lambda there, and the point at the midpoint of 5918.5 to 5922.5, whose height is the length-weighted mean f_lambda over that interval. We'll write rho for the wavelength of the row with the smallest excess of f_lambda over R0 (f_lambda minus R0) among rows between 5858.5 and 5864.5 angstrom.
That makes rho 5864.0 angstrom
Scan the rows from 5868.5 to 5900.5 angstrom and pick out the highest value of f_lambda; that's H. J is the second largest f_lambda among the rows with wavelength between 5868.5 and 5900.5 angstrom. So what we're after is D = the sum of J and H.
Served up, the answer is 14.1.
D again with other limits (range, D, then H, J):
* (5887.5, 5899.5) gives 11.8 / 6.03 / 5.746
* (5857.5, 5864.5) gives 14.4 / 7.224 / 7.172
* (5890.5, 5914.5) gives 13.2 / 6.804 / 6.386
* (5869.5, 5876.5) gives 14.1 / 7.092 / 7.047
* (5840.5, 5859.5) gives 14.4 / 7.211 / 7.18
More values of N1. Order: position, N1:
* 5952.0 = 6.405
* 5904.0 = 6.13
